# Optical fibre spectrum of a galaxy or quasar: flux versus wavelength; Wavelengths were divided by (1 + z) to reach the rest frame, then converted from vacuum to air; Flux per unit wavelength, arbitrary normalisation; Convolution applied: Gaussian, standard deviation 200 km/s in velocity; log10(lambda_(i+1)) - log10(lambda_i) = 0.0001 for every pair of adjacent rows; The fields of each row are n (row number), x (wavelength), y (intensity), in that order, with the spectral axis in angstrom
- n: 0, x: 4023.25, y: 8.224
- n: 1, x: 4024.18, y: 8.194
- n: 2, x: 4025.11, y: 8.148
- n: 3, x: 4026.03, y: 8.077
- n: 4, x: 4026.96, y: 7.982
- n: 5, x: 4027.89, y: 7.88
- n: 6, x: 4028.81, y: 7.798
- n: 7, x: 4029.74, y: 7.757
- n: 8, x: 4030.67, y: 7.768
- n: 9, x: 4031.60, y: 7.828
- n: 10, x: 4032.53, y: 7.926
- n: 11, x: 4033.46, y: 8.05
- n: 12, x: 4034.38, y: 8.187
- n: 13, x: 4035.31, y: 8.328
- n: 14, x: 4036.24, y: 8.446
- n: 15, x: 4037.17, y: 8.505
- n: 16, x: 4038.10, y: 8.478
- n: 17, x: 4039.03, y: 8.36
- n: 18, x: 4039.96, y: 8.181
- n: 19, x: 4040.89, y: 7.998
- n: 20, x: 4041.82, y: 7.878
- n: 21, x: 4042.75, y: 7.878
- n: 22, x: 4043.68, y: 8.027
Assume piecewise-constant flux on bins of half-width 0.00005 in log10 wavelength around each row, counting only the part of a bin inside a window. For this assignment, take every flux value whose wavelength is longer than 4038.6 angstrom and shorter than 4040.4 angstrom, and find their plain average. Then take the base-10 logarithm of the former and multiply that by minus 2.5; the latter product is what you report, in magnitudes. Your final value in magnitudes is -2.29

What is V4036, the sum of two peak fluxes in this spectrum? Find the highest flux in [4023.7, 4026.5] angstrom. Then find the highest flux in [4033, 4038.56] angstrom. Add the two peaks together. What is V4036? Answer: 16.70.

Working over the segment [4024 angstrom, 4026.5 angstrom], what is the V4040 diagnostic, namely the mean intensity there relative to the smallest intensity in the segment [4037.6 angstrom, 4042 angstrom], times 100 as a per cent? 103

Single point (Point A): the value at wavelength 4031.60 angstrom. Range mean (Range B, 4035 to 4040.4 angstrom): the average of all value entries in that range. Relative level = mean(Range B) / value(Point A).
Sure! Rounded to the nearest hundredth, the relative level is 1.07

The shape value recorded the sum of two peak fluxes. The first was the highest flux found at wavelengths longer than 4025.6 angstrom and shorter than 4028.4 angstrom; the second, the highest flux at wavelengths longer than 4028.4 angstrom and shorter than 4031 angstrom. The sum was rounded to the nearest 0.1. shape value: 15.9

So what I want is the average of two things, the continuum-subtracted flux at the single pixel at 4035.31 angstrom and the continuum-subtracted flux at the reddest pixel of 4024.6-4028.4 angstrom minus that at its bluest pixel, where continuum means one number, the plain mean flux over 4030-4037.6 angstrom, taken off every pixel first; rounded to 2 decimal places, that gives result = -0.03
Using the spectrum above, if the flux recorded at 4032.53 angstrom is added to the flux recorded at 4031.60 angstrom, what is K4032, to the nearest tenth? 15.8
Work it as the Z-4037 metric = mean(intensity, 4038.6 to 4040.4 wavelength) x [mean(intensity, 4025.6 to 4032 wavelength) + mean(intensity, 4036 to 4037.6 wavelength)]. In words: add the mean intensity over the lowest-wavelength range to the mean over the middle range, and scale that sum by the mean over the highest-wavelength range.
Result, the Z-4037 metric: 135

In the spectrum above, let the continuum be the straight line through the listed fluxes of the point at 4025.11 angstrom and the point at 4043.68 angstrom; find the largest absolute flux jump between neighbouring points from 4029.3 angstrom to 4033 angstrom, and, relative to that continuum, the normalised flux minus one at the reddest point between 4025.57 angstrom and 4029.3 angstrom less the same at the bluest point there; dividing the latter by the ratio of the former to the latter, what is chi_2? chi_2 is 0.0105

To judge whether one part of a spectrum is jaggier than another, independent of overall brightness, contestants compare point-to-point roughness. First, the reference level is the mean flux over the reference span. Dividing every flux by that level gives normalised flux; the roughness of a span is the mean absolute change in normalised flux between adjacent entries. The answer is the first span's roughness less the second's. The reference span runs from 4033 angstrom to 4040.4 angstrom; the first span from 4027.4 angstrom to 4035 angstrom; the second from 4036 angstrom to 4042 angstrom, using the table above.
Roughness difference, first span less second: -0.0042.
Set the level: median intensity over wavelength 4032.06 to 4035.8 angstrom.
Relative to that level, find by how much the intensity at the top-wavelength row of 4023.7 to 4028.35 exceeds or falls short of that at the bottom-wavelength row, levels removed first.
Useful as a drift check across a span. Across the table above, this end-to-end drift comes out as -0.31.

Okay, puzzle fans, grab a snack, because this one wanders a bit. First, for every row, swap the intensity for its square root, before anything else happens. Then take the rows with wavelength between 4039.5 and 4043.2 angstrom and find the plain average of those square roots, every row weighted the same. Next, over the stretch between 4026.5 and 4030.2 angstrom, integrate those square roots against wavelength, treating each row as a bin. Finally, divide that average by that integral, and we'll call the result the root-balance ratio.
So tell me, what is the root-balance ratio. 0.272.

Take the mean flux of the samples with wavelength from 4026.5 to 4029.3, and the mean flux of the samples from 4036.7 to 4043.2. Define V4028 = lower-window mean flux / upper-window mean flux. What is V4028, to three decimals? 0.964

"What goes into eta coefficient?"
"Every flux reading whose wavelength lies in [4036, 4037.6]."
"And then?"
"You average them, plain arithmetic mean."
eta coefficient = 8.48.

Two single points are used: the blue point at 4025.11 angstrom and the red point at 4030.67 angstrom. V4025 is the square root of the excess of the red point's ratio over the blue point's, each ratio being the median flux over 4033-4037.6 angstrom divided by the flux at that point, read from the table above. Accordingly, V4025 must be 0.22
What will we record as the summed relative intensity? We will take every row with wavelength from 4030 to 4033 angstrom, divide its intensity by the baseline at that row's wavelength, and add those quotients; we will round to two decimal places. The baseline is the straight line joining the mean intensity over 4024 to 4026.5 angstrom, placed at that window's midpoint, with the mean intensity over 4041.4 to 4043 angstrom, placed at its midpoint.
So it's 2.93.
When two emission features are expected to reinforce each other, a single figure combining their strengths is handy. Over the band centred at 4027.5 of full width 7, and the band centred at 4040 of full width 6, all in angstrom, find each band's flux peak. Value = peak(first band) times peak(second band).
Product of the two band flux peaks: 69.7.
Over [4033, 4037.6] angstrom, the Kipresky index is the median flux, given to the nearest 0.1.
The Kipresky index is 8.3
